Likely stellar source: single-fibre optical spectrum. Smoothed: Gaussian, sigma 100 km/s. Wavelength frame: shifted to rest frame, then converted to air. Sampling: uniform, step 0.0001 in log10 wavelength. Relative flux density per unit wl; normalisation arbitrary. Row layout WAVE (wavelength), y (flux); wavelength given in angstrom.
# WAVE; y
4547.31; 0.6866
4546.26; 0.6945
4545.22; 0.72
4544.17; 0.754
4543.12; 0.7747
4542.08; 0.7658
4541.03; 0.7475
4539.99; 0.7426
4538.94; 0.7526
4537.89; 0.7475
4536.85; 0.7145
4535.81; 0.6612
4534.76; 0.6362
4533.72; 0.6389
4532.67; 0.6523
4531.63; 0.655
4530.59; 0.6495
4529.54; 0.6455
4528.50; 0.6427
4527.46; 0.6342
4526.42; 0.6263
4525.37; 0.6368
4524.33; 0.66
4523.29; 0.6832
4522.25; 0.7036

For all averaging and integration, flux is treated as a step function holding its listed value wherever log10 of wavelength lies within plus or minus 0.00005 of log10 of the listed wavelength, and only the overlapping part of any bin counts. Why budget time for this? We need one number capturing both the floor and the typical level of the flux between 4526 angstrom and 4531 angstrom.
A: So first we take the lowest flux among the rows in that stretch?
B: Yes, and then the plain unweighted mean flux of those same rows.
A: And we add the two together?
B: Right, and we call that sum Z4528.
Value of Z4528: 1.27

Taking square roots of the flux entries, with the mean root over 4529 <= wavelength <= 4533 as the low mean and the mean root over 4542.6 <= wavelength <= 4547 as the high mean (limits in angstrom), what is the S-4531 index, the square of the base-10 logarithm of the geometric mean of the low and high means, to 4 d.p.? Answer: 0.0064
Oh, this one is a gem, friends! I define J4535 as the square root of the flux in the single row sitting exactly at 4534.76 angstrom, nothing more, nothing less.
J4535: 0.80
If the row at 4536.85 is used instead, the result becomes 0.85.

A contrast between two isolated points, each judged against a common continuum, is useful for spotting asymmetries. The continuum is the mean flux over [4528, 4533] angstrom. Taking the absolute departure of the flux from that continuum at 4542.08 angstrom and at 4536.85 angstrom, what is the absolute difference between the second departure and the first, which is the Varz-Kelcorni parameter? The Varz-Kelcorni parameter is 0.051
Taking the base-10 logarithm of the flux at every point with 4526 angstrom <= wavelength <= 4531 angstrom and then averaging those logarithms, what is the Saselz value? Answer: -0.194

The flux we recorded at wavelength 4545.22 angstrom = 0.72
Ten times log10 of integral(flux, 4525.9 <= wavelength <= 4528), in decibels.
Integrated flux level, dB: 1.2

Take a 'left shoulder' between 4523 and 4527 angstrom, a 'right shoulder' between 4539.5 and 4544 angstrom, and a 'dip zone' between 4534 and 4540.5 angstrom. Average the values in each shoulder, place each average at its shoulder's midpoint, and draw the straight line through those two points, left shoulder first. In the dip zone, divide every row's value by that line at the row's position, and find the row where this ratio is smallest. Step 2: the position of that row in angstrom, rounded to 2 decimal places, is 4534.76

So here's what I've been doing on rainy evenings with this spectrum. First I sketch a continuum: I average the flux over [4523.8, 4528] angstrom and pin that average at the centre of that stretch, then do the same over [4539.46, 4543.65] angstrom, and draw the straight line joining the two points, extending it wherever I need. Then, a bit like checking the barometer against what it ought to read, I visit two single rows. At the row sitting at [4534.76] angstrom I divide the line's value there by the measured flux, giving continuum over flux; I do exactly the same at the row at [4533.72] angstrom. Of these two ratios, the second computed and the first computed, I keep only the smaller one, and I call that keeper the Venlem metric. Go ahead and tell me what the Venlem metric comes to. 1.09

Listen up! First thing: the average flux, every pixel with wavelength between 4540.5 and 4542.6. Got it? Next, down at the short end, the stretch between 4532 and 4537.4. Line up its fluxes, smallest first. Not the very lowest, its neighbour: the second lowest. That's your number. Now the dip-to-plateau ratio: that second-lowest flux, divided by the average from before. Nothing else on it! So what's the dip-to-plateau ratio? 0.84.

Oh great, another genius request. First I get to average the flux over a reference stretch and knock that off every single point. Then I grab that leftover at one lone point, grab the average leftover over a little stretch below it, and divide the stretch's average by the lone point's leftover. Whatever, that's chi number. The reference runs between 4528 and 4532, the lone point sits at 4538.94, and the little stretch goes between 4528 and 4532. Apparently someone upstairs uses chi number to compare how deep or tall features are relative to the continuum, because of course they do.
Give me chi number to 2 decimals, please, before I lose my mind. 0.00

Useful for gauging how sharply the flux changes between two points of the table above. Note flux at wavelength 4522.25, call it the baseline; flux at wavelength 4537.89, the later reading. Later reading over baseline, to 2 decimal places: 1.06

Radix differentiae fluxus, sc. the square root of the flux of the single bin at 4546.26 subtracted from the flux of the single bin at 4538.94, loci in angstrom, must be 0.24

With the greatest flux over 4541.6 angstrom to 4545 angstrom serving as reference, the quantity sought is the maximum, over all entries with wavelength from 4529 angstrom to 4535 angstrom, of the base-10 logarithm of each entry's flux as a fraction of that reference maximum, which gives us -0.073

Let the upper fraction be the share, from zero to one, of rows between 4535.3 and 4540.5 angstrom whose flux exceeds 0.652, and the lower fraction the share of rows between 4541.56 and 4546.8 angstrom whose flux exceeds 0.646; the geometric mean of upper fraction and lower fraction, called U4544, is 1.00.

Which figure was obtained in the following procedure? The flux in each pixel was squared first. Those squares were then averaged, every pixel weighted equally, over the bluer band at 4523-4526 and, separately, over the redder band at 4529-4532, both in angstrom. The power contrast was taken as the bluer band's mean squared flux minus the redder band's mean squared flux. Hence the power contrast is 0.01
